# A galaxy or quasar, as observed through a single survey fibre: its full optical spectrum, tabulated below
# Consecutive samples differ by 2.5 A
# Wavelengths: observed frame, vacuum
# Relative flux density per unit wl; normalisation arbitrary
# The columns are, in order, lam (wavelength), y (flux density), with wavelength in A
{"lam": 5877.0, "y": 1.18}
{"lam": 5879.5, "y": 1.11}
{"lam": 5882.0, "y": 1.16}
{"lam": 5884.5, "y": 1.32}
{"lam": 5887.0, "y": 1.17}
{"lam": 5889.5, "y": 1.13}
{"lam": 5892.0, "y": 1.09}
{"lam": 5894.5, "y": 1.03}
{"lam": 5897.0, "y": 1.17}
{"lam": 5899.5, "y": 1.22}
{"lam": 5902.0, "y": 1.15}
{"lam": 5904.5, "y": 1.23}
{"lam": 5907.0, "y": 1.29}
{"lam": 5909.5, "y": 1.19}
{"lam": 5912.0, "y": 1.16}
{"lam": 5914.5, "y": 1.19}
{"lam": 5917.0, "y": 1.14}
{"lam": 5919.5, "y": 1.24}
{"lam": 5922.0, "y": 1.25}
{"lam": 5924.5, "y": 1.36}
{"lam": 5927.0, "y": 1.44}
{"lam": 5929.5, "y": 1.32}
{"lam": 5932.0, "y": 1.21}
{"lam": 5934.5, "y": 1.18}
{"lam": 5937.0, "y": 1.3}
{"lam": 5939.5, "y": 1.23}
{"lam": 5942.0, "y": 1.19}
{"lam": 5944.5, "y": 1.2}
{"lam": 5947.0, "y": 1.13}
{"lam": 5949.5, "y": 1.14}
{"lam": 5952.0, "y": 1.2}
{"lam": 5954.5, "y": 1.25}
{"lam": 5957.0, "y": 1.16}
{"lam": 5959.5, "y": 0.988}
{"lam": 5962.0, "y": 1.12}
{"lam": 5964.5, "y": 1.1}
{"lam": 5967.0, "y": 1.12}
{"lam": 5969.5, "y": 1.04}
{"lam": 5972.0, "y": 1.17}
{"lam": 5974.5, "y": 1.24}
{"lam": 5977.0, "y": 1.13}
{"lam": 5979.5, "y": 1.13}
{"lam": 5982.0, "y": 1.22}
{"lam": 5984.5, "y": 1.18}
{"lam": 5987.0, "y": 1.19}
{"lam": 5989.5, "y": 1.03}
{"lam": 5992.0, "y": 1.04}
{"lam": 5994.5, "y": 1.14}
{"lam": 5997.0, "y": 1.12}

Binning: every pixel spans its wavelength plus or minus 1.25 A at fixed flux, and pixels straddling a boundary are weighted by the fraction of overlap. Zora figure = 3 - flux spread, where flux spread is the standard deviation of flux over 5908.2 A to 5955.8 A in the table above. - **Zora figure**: 2.92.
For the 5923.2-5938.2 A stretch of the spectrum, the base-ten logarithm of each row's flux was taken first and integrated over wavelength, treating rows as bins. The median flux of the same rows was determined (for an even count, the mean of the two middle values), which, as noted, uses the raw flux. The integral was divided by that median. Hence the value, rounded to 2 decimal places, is 1.30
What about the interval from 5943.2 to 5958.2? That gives 0.91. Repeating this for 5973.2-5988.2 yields 0.91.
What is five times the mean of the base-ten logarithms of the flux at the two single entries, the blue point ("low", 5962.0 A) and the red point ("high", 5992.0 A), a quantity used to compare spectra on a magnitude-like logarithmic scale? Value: 0.17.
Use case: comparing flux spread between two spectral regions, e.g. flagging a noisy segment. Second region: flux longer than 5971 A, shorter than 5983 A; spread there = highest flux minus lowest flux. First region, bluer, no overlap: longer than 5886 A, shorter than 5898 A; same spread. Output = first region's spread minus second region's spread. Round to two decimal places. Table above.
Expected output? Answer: 0.03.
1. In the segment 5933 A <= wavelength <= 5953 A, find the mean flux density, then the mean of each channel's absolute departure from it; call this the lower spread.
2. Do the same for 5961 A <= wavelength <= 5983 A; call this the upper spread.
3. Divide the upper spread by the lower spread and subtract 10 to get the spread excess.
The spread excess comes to -8.73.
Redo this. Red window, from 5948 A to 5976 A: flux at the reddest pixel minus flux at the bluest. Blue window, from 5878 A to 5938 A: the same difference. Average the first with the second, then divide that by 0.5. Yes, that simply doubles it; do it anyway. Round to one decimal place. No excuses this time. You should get 0.3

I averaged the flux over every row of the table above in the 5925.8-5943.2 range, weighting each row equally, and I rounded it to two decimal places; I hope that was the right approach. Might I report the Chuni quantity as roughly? 1.27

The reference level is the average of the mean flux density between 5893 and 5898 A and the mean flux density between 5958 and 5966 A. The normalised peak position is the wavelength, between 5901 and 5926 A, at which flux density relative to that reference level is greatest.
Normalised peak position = 5924.5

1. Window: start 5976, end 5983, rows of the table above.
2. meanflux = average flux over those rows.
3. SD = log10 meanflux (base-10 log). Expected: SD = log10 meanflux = 0.064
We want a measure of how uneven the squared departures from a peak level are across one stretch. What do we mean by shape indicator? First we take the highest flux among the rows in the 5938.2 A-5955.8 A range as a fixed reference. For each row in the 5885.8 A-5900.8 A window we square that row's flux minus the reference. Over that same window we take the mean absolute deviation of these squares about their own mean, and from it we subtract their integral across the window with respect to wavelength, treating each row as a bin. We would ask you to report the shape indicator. -0.24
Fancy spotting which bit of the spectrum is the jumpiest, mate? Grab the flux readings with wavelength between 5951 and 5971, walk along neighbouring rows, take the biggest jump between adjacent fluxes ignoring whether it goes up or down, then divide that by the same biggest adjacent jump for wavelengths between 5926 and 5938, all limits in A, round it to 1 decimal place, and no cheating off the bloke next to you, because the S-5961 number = 1.4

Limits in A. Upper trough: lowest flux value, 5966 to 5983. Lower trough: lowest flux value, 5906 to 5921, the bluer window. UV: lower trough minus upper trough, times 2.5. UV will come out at 0.25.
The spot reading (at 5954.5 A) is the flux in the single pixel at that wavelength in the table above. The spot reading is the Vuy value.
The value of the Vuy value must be 1.25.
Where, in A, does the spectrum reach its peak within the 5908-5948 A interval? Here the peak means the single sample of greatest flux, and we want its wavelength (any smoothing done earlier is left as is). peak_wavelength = 5927.0 A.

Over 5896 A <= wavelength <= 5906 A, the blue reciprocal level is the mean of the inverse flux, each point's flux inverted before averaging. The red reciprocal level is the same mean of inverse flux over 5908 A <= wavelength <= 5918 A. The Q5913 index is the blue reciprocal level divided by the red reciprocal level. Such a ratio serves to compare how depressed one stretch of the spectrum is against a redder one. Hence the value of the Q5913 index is 0.98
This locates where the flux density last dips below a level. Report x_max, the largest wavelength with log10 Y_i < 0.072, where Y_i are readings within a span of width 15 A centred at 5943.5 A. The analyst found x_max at 5949.5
